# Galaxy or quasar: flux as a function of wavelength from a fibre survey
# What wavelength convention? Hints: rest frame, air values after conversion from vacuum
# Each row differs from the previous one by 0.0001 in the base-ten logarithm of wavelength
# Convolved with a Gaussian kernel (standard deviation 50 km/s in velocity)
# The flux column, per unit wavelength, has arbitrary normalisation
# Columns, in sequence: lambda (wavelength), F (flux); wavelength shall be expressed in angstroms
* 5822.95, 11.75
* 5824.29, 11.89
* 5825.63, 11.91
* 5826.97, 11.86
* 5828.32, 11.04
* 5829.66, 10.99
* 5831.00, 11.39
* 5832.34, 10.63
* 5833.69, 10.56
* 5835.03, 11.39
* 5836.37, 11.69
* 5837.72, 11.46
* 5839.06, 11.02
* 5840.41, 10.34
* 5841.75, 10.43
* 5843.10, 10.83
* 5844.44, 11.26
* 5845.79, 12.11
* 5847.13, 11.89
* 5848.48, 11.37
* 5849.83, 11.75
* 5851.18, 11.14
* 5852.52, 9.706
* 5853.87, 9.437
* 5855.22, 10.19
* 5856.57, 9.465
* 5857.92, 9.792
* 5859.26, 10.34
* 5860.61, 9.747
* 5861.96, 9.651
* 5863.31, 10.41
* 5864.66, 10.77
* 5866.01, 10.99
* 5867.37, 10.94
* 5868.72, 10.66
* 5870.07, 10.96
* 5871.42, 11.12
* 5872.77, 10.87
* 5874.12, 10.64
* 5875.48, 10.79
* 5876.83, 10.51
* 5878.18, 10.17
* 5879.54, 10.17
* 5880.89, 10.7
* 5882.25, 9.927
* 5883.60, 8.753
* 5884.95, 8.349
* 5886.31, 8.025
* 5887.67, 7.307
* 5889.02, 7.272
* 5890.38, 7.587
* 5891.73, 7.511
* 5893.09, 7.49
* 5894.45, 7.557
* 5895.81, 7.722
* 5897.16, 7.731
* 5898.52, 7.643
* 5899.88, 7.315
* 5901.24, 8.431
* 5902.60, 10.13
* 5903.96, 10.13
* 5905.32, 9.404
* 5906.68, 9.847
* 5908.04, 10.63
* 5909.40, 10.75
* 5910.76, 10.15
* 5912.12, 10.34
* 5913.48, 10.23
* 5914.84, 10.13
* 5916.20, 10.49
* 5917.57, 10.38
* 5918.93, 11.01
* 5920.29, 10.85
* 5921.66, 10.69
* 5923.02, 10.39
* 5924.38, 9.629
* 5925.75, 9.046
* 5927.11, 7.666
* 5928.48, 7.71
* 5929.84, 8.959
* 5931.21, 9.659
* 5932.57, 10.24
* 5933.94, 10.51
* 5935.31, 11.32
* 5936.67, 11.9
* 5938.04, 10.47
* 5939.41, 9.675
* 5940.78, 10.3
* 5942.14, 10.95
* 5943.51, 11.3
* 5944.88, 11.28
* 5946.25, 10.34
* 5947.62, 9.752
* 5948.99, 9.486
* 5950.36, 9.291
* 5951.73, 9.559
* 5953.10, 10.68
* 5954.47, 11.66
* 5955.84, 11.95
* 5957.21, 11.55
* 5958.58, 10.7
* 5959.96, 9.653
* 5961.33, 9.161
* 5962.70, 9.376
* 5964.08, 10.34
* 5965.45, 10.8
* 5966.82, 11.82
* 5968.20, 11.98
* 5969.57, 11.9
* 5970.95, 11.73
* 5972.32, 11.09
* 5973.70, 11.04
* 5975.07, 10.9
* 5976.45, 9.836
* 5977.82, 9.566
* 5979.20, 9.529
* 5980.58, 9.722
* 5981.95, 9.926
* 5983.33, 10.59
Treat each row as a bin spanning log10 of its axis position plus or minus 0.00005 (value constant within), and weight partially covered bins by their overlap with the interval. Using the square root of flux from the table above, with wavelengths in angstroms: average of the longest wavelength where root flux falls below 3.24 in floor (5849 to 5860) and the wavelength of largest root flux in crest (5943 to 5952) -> 5901.4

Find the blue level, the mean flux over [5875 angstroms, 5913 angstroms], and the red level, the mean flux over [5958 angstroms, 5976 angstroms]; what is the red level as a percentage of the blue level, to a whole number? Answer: 120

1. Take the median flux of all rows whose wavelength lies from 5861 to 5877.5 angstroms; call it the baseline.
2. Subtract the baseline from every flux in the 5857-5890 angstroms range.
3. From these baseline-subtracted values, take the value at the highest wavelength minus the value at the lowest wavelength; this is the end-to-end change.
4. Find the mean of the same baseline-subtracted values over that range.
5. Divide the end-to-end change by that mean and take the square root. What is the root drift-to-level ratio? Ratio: 1.7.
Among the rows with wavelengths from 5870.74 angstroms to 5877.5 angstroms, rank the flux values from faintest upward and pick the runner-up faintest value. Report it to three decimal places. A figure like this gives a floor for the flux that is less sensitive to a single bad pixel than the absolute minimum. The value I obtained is 10.640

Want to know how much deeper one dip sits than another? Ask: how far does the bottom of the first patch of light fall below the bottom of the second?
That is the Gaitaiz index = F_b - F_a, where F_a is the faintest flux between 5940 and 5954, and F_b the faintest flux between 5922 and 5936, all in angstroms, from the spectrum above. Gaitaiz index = -1.6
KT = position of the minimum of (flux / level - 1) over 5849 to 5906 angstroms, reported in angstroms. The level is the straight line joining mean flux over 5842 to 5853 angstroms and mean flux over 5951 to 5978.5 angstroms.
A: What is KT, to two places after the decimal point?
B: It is 5889.02 angstroms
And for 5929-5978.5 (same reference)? 5929.84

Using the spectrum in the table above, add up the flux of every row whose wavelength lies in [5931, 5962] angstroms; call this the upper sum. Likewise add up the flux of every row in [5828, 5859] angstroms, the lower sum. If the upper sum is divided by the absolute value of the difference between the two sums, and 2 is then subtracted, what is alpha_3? 26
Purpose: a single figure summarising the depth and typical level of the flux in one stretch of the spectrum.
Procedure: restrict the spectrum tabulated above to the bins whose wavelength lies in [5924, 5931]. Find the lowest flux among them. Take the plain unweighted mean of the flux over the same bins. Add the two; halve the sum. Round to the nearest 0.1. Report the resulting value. 8.1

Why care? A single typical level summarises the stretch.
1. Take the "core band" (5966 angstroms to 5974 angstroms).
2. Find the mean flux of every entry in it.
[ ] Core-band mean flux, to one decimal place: 11.6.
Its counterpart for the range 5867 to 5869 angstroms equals 10.8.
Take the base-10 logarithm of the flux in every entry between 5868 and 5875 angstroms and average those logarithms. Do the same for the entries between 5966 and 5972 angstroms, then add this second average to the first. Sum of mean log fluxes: 2.11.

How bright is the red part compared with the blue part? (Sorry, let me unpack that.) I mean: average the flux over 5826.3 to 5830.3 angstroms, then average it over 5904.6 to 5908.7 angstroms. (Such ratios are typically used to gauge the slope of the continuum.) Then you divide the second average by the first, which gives 0.88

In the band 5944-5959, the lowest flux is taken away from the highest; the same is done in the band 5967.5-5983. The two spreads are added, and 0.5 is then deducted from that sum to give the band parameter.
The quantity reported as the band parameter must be 4.6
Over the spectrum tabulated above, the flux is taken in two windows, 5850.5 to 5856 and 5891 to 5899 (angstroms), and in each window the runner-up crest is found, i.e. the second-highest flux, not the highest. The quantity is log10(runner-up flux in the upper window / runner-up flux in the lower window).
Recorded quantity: -0.12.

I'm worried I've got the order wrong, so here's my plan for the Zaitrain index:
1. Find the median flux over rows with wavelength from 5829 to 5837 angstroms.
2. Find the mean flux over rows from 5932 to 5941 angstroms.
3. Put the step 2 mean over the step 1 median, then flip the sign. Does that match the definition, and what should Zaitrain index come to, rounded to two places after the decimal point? -0.95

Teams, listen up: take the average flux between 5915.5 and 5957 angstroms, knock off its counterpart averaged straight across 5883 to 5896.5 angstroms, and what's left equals 2.5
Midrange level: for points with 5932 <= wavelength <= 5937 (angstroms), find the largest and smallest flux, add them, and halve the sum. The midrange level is 11.1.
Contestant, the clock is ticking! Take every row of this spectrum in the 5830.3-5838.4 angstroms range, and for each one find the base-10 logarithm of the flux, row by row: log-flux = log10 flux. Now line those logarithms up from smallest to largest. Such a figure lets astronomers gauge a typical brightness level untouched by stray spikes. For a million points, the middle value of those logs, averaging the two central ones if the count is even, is 1.06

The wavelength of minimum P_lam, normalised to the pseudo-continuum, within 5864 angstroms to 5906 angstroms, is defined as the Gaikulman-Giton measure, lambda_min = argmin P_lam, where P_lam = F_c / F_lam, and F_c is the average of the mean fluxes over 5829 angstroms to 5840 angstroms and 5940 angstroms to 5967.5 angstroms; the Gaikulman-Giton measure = 5871.42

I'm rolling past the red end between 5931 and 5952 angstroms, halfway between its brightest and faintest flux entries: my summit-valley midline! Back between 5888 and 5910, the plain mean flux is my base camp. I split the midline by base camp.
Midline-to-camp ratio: 1.24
